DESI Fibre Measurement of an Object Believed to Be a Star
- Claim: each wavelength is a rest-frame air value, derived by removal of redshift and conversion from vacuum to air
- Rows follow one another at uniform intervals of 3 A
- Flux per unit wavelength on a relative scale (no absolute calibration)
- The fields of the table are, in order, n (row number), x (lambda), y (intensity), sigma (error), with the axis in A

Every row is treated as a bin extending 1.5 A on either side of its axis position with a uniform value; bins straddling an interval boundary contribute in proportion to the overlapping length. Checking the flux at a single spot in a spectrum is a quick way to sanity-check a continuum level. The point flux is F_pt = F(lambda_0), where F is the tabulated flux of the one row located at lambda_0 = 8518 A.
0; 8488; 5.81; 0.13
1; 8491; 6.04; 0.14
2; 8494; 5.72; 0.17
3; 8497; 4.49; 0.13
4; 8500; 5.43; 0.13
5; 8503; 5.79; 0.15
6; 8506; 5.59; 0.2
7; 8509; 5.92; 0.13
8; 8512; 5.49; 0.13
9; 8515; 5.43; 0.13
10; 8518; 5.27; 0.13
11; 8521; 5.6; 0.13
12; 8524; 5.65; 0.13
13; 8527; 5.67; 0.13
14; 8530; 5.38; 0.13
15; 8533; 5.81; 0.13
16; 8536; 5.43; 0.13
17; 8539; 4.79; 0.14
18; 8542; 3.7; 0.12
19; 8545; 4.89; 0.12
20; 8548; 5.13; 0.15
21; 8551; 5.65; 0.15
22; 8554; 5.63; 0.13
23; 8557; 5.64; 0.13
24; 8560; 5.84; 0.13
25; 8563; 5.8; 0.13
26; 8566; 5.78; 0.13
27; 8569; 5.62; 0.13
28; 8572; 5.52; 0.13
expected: 5.27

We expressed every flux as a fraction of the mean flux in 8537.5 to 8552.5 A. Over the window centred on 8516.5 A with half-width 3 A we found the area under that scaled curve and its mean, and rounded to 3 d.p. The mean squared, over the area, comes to 0.185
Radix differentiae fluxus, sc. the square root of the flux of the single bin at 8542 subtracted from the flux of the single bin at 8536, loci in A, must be 1.3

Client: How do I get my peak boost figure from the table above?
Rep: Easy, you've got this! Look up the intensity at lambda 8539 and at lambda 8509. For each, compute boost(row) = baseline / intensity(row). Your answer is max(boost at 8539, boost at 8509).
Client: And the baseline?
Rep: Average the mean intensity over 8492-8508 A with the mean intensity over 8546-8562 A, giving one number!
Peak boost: 1.15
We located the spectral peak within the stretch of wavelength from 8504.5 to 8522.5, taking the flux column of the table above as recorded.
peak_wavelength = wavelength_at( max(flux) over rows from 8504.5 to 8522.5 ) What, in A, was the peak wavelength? 8509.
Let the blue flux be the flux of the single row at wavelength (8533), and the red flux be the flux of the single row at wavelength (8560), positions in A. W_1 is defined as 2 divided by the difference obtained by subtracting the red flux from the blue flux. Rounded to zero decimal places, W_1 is -67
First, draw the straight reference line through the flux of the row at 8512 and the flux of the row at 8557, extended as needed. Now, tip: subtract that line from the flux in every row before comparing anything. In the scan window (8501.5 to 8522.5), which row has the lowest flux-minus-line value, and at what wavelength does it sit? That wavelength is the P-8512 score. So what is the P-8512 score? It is 8518 A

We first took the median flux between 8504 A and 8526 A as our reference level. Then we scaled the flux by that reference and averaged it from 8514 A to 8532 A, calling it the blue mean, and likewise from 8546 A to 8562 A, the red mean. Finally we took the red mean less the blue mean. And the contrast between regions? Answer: 0.01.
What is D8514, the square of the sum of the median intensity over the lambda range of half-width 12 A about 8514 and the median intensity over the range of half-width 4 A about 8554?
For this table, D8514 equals 126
